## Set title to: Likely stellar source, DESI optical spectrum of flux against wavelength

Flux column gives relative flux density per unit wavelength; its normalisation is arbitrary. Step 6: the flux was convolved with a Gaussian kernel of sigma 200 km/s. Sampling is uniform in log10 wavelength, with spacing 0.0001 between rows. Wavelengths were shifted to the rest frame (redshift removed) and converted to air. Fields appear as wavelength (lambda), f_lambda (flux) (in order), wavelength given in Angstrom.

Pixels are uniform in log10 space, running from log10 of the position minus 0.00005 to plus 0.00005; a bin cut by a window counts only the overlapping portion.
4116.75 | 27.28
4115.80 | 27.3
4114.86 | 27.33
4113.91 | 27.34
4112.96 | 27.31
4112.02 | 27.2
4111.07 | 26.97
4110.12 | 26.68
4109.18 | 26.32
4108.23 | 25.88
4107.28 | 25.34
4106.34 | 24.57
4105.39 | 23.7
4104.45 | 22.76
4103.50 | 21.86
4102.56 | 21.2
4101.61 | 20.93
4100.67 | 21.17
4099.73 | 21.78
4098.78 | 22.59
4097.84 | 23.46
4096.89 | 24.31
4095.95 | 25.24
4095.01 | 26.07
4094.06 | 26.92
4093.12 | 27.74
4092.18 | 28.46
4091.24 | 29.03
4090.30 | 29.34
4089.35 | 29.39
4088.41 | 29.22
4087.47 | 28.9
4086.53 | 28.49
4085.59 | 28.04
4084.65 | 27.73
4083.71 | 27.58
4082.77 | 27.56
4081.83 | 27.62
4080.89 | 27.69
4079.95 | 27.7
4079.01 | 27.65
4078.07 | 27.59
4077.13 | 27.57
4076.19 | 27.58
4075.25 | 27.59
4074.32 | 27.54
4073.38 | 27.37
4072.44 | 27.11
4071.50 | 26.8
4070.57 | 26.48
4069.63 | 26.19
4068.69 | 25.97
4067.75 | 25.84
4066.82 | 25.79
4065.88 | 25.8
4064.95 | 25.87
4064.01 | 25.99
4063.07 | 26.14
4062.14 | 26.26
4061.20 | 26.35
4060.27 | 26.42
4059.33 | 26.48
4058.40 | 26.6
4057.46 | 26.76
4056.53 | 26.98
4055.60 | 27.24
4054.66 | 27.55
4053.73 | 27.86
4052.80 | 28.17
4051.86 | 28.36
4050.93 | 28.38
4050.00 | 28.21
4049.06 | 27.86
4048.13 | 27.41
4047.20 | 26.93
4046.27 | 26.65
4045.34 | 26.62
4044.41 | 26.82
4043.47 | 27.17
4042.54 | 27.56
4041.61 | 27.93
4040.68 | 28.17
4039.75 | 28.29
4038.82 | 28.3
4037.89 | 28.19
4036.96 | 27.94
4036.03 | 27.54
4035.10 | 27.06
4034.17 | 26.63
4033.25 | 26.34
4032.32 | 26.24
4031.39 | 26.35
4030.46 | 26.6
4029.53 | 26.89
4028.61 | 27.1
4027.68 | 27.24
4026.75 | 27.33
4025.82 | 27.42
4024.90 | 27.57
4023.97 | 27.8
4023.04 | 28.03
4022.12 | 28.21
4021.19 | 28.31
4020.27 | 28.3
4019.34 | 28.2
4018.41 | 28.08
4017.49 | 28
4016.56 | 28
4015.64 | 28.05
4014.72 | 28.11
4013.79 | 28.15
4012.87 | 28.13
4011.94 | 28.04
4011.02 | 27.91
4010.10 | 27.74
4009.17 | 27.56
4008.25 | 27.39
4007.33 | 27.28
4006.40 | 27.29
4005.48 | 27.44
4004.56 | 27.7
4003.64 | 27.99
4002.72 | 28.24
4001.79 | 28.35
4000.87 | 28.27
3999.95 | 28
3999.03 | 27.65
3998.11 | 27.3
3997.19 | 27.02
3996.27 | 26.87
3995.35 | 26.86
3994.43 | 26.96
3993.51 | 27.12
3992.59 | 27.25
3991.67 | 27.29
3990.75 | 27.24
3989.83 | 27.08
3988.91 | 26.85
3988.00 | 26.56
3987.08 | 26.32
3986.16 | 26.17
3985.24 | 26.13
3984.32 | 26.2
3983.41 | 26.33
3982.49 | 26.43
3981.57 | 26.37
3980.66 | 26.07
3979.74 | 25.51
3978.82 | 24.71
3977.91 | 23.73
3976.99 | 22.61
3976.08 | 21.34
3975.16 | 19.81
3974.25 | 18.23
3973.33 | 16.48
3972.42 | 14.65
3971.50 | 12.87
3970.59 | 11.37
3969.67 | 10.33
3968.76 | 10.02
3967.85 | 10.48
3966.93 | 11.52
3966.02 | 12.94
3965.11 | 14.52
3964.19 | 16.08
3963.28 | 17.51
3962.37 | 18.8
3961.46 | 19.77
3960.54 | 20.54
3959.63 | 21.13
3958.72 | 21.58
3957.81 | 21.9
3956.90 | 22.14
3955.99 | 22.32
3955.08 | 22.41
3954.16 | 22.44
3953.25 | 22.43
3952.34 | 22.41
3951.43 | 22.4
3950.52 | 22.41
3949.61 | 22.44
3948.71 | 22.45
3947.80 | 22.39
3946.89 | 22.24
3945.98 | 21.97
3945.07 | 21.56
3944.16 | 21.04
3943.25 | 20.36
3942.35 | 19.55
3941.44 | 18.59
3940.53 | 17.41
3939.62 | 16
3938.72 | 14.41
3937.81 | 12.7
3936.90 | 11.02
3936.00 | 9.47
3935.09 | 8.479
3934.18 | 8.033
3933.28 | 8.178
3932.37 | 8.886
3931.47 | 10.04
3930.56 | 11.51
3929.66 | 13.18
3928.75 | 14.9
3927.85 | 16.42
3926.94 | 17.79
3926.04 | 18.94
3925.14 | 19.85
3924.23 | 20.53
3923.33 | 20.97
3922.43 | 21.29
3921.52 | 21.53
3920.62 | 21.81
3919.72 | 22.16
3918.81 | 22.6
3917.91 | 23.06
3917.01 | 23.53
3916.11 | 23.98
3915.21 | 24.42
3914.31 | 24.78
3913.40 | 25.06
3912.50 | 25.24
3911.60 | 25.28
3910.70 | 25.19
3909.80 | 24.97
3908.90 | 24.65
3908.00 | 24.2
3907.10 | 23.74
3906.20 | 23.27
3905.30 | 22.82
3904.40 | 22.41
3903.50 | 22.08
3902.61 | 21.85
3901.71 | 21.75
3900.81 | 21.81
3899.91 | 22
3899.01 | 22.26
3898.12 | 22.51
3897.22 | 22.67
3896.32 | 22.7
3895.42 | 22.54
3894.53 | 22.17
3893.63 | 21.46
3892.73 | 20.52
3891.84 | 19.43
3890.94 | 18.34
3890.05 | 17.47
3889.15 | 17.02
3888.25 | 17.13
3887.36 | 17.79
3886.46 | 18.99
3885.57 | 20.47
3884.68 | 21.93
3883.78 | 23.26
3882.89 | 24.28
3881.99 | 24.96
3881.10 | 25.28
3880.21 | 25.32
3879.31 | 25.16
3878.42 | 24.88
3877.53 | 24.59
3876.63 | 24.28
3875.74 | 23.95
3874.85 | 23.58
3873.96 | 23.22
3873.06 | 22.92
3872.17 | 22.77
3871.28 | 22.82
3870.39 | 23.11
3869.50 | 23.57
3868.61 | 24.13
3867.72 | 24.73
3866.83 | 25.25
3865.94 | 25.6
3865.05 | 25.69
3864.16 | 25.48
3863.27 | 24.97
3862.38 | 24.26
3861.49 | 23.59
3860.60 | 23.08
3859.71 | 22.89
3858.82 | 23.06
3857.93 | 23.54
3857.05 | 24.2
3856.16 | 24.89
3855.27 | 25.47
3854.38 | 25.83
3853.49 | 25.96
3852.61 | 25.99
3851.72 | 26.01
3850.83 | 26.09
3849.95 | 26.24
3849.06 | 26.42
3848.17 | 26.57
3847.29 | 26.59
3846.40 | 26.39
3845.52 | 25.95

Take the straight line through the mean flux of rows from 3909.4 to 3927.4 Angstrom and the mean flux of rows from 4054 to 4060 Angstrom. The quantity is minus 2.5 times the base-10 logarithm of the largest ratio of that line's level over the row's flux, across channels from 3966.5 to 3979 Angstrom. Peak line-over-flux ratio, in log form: -0.96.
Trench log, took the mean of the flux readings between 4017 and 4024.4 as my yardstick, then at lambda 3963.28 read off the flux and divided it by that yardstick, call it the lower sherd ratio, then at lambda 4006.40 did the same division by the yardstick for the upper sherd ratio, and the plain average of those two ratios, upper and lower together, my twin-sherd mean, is 0.80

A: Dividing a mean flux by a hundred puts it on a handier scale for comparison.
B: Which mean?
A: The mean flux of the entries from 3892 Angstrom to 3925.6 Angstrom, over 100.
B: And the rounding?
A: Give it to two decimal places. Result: 0.23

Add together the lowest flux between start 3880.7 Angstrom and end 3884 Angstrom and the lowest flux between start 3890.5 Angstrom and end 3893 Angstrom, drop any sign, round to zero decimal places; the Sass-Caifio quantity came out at 42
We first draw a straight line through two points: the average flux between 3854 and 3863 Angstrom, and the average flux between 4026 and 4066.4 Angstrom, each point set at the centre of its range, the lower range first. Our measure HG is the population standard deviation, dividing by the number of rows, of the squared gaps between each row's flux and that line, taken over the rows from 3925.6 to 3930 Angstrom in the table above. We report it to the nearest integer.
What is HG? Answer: 38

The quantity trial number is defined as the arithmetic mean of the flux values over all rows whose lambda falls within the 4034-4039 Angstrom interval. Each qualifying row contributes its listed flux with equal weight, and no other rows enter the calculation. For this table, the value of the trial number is 27.61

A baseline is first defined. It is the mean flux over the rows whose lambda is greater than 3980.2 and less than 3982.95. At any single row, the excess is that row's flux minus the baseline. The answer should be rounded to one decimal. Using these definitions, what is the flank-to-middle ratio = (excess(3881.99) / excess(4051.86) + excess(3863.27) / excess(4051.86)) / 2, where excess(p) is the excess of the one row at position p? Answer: -0.6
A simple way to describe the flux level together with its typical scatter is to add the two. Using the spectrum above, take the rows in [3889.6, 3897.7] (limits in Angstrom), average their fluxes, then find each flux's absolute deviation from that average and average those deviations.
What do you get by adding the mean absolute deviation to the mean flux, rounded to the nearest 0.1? 22.5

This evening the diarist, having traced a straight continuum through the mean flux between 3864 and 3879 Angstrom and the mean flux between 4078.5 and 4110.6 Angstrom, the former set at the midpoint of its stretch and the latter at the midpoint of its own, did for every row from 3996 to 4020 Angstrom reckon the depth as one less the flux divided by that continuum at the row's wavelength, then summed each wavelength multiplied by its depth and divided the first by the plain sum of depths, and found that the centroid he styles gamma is 4008.2 Angstrom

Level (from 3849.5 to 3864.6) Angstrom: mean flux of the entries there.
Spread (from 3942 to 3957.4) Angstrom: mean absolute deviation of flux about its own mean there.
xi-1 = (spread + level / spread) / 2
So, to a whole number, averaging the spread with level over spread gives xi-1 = 20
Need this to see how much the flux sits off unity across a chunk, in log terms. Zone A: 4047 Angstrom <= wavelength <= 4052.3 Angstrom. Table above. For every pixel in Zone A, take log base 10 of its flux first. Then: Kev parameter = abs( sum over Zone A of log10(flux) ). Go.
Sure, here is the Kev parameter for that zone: 8.67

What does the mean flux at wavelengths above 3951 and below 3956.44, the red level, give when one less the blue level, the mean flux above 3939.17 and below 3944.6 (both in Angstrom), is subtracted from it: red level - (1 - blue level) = 40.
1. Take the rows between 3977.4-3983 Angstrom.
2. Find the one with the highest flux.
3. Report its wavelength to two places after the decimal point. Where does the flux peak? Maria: 3982.49 Angstrom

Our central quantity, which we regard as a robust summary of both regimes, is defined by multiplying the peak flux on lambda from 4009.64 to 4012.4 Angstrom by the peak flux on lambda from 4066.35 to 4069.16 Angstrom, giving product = 728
